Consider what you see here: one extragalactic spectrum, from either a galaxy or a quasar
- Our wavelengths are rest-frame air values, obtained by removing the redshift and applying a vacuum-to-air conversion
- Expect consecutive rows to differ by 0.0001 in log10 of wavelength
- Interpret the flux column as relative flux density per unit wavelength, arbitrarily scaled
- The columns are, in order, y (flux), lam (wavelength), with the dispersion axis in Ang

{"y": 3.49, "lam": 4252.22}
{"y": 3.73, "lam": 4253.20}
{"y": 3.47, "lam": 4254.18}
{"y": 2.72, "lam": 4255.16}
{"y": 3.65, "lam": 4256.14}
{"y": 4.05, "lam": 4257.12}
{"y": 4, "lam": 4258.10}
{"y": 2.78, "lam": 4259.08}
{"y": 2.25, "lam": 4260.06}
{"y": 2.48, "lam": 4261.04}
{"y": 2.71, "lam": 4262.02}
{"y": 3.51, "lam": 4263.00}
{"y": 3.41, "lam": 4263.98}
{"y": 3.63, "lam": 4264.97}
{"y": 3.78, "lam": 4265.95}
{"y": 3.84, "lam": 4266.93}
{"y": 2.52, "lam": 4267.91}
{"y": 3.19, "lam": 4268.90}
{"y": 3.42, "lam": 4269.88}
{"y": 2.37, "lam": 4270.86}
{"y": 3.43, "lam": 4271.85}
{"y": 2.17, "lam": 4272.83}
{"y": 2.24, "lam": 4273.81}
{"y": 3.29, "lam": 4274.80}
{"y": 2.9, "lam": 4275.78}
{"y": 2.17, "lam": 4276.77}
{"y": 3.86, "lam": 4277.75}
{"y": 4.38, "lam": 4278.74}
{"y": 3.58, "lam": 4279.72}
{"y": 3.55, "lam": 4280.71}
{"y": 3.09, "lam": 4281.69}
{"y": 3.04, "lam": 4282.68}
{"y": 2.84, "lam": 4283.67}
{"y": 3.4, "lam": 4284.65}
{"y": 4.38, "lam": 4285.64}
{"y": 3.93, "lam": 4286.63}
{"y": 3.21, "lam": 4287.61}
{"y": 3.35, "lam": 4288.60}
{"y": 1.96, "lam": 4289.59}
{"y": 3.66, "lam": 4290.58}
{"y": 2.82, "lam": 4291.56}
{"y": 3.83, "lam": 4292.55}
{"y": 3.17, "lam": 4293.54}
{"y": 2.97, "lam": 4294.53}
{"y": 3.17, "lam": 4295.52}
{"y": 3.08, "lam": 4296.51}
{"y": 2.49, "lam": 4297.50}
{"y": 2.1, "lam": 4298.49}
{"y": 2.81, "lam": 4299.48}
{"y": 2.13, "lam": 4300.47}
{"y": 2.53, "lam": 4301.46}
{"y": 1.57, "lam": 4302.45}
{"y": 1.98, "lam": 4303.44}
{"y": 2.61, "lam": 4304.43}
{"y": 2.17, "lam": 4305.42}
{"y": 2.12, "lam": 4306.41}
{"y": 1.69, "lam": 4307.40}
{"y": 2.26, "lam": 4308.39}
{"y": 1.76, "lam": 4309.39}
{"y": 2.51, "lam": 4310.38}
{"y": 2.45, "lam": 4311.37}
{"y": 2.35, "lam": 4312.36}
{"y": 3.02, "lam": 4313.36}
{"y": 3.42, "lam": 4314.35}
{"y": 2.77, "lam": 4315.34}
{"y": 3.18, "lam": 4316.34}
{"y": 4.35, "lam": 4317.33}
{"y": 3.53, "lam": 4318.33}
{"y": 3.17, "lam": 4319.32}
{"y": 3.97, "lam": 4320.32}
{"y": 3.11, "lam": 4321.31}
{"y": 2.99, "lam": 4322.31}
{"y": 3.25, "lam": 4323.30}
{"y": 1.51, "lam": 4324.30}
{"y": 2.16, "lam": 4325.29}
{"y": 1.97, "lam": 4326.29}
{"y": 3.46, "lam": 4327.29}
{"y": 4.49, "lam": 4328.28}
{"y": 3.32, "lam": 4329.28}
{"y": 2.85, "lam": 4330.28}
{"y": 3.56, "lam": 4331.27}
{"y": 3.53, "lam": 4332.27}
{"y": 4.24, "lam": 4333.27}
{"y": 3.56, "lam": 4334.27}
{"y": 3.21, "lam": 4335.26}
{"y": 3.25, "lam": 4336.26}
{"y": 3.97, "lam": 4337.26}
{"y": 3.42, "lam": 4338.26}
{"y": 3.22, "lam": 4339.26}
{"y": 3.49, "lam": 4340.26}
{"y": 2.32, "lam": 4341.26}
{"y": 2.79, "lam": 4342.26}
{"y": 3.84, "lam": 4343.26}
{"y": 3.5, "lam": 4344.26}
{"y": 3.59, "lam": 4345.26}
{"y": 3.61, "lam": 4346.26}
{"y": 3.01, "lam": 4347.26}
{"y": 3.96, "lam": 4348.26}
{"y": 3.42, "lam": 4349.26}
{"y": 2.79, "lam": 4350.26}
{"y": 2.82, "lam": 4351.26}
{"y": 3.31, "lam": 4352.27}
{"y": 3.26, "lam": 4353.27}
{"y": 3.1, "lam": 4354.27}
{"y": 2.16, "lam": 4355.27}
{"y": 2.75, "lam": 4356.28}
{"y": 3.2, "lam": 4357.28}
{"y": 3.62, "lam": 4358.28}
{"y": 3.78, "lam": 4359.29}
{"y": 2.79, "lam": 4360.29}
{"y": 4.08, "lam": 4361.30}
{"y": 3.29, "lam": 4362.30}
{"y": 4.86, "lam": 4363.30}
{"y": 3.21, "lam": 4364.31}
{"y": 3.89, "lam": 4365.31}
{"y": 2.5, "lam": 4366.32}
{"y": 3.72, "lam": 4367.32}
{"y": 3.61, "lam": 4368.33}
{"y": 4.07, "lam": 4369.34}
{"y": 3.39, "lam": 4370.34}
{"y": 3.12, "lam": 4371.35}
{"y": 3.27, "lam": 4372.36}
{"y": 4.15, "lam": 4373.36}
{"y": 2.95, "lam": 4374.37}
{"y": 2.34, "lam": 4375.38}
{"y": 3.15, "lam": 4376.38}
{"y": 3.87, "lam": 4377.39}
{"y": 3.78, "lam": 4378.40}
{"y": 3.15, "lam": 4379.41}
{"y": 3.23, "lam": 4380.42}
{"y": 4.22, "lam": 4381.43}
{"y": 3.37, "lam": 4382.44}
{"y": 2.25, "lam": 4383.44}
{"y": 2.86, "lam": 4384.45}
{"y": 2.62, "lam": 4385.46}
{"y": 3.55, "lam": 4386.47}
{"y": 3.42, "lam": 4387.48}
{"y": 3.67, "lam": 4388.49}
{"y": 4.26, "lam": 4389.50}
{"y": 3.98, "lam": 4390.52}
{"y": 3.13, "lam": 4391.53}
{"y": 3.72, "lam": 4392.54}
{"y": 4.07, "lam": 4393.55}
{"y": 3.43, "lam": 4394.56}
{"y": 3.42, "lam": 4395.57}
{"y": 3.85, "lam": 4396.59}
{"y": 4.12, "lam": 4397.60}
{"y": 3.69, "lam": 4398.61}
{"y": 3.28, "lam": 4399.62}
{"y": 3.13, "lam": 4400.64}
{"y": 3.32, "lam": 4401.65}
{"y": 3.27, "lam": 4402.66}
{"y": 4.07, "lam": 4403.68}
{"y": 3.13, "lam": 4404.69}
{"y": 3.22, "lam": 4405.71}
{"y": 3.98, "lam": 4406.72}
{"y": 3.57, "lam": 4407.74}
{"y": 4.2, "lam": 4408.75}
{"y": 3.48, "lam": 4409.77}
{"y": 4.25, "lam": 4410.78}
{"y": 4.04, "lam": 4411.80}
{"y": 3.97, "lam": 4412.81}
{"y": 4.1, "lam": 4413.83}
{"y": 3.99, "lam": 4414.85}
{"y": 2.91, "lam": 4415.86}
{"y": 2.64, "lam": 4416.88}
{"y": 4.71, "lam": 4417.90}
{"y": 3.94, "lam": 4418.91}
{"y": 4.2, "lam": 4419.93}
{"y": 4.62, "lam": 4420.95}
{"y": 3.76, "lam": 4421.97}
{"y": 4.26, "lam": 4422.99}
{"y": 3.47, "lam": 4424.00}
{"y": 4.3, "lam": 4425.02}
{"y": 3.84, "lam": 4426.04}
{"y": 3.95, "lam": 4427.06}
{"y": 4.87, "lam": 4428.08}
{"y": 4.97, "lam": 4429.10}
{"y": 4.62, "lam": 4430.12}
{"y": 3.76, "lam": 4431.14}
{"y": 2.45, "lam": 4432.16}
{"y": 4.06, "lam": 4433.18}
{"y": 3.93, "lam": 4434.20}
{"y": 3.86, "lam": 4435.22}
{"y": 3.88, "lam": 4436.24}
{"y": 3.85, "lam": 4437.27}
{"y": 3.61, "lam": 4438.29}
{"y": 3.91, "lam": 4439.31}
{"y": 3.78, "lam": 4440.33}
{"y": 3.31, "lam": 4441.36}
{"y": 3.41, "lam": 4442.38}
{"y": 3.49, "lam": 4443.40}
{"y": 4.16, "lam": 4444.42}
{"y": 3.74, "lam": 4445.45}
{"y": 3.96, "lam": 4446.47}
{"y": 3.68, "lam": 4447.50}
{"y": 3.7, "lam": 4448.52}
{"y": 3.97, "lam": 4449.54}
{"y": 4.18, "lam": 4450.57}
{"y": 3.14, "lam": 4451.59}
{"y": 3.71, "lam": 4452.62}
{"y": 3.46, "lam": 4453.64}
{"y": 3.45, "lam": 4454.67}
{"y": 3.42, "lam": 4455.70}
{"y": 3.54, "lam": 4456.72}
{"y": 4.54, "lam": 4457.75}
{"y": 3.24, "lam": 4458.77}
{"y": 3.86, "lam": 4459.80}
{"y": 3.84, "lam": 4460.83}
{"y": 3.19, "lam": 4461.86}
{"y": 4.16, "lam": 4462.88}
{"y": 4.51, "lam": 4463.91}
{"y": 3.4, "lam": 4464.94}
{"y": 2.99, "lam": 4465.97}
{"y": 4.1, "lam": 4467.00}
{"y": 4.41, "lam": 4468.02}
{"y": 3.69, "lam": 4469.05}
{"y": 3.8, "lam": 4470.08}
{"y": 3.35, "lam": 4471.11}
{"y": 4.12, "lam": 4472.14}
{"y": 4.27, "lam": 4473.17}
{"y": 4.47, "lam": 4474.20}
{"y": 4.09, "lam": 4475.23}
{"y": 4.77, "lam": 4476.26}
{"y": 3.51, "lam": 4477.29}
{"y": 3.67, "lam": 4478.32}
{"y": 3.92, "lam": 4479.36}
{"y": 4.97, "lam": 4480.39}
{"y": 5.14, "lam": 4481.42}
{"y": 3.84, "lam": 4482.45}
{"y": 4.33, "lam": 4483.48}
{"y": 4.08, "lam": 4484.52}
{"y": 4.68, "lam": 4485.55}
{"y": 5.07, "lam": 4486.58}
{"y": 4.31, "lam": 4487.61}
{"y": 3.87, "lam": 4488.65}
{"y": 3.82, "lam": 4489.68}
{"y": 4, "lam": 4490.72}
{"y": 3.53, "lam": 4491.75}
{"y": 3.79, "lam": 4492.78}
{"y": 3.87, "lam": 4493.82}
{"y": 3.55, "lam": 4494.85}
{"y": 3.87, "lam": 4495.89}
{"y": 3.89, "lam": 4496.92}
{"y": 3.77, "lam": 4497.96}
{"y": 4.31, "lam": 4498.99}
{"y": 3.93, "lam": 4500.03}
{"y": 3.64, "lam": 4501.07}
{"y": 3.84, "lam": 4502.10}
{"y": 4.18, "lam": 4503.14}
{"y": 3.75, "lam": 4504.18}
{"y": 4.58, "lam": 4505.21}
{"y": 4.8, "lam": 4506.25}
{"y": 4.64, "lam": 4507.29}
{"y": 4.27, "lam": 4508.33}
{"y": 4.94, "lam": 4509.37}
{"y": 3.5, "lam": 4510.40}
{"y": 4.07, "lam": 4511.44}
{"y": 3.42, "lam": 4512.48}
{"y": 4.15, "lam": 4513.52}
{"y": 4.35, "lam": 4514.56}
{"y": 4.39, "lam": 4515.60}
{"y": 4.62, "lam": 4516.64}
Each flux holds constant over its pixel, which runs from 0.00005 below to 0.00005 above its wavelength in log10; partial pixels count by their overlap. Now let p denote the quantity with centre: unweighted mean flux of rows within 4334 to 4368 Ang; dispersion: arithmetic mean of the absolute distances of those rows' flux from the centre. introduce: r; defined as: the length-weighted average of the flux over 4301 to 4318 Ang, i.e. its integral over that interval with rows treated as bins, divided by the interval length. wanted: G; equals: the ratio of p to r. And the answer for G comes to 0.163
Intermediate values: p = 0.41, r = 2.5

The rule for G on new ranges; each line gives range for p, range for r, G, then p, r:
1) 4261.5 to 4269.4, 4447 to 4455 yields 0.106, 0.39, 3.7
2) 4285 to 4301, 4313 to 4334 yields 0.162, 0.52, 3.2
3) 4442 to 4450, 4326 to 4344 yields 0.059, 0.20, 3.4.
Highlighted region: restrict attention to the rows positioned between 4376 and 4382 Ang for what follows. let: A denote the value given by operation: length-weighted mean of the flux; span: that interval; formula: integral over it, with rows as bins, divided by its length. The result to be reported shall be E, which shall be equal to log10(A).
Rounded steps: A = 3.57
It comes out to 0.55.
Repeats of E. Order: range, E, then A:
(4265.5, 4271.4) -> 0.50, 3.18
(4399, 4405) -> 0.53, 3.38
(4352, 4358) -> 0.47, 2.98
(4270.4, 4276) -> 0.44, 2.73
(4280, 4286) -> 0.53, 3.37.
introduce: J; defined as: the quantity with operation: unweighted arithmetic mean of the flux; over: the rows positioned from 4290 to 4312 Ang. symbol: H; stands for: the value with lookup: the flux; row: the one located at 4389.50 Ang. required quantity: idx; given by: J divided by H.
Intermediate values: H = 4.26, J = 2.5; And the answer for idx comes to 0.60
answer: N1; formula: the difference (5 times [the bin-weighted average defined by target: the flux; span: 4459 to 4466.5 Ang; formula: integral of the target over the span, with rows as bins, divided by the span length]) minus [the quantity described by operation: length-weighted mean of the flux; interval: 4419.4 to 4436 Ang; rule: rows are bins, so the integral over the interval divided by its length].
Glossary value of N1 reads 14.4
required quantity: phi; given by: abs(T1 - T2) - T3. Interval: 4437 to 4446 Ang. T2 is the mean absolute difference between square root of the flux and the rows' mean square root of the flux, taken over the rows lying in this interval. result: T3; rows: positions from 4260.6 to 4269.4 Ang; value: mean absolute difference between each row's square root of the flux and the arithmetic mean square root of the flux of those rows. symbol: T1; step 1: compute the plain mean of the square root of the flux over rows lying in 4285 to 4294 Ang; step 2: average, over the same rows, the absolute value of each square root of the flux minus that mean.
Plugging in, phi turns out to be -0.04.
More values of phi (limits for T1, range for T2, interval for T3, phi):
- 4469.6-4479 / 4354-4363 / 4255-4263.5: -0.14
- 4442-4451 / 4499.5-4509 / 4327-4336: -0.06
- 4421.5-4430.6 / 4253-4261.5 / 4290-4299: -0.05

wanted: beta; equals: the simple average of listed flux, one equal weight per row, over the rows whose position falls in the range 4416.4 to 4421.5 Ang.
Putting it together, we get 4.0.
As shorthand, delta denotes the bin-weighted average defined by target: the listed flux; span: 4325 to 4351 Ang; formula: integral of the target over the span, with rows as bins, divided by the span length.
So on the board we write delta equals 3.3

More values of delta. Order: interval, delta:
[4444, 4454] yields 3.8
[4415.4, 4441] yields 3.9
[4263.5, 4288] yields 3.3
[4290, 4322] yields 2.8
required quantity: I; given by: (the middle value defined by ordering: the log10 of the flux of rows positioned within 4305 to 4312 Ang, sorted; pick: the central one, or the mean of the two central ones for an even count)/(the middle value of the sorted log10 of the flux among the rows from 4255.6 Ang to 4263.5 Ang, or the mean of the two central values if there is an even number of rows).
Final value 0.68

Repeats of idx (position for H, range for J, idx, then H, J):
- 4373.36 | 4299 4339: 0.70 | 4.15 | 2.9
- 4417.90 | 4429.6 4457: 0.79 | 4.71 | 3.7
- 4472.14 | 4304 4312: 0.53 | 4.12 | 2.2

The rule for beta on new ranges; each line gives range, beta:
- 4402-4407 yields 3.5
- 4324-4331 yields 2.8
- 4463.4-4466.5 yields 3.6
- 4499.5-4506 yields 4.0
